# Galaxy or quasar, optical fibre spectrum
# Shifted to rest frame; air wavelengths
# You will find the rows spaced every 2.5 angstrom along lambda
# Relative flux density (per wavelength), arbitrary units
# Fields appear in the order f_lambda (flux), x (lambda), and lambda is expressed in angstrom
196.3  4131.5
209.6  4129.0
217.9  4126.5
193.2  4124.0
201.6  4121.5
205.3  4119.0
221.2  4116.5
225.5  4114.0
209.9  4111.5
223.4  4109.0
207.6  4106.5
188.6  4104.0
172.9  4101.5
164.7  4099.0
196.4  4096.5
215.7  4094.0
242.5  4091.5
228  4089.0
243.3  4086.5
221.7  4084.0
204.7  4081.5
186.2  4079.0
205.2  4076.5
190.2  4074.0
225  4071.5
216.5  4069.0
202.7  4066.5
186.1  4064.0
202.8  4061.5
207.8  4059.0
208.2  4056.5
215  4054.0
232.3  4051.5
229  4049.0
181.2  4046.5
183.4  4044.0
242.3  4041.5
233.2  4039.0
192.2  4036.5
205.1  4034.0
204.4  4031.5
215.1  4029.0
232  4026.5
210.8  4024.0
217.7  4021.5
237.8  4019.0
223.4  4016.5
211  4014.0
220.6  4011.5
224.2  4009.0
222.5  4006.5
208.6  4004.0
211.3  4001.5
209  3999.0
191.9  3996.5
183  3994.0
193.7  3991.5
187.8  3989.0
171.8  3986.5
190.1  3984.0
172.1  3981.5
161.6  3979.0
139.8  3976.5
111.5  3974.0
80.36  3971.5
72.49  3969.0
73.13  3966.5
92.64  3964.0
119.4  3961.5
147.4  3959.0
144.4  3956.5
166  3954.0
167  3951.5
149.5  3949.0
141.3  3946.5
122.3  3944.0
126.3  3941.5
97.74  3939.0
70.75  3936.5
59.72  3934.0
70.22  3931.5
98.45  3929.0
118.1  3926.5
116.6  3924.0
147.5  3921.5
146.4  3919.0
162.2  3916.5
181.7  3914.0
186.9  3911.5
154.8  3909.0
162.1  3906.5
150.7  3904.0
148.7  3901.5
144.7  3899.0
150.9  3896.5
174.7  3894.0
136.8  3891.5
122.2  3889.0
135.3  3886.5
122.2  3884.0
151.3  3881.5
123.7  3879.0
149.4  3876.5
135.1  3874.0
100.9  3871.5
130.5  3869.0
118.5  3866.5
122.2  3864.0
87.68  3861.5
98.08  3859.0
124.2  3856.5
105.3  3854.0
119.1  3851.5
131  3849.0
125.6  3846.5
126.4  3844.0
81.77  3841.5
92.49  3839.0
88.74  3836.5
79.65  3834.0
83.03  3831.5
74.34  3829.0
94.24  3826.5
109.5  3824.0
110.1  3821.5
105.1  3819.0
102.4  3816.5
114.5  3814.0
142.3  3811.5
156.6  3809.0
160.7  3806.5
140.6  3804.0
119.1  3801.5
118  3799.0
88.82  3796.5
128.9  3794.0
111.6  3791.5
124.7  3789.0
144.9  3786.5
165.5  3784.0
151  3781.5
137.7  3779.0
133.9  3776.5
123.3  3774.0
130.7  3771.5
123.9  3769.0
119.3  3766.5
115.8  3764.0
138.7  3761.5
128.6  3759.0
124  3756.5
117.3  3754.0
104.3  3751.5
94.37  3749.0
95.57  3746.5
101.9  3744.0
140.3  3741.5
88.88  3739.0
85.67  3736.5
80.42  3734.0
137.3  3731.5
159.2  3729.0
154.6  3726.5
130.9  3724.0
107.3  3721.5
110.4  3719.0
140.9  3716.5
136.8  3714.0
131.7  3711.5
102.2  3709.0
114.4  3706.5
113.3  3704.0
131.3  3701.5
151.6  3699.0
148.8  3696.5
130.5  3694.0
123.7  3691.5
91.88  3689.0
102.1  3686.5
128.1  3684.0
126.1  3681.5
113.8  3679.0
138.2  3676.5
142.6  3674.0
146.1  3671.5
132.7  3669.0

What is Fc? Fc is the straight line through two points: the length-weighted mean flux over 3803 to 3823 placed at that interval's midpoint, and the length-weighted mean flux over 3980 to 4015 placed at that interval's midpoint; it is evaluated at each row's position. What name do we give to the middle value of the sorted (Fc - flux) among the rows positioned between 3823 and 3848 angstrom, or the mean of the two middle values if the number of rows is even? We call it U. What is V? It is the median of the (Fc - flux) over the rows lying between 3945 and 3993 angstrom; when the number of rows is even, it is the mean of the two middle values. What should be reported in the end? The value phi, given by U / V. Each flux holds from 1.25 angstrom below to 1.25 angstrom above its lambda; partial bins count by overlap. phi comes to 1.3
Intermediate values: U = 48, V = 37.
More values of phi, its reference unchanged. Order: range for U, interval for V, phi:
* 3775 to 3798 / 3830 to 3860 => -0.5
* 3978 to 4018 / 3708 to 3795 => 0.1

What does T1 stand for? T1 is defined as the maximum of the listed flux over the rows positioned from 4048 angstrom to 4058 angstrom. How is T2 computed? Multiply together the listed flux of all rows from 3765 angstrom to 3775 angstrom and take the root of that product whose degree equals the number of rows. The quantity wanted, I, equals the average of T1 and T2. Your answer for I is 178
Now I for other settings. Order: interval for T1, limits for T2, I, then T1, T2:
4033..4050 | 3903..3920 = 203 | 242.3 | 163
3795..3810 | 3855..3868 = 135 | 160.7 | 109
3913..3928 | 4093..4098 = 194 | 181.7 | 206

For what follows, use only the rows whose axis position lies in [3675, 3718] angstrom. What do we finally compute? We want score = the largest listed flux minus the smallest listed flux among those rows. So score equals 60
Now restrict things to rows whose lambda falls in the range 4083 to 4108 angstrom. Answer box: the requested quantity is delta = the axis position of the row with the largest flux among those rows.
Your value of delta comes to 4086.5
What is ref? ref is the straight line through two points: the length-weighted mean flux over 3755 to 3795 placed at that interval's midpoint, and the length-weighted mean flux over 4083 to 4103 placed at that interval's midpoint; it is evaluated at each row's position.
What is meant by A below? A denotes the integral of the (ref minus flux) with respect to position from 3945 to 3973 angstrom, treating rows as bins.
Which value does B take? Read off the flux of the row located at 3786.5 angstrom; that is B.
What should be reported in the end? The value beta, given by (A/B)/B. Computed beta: 0.07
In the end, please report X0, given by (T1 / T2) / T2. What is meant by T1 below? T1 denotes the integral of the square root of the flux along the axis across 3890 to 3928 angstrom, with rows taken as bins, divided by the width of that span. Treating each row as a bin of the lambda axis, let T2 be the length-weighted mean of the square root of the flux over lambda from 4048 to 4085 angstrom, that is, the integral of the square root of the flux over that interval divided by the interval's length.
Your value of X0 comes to 0.059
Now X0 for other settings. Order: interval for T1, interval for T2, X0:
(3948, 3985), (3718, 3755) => 0.101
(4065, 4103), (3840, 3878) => 0.124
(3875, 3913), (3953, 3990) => 0.092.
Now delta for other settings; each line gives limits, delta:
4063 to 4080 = 4071.5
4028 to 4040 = 4039.0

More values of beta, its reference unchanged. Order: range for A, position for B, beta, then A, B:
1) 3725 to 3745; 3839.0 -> 0.01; 50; 92.49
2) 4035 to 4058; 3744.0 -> -0.03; -325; 101.9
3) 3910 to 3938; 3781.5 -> 0.05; 1253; 151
